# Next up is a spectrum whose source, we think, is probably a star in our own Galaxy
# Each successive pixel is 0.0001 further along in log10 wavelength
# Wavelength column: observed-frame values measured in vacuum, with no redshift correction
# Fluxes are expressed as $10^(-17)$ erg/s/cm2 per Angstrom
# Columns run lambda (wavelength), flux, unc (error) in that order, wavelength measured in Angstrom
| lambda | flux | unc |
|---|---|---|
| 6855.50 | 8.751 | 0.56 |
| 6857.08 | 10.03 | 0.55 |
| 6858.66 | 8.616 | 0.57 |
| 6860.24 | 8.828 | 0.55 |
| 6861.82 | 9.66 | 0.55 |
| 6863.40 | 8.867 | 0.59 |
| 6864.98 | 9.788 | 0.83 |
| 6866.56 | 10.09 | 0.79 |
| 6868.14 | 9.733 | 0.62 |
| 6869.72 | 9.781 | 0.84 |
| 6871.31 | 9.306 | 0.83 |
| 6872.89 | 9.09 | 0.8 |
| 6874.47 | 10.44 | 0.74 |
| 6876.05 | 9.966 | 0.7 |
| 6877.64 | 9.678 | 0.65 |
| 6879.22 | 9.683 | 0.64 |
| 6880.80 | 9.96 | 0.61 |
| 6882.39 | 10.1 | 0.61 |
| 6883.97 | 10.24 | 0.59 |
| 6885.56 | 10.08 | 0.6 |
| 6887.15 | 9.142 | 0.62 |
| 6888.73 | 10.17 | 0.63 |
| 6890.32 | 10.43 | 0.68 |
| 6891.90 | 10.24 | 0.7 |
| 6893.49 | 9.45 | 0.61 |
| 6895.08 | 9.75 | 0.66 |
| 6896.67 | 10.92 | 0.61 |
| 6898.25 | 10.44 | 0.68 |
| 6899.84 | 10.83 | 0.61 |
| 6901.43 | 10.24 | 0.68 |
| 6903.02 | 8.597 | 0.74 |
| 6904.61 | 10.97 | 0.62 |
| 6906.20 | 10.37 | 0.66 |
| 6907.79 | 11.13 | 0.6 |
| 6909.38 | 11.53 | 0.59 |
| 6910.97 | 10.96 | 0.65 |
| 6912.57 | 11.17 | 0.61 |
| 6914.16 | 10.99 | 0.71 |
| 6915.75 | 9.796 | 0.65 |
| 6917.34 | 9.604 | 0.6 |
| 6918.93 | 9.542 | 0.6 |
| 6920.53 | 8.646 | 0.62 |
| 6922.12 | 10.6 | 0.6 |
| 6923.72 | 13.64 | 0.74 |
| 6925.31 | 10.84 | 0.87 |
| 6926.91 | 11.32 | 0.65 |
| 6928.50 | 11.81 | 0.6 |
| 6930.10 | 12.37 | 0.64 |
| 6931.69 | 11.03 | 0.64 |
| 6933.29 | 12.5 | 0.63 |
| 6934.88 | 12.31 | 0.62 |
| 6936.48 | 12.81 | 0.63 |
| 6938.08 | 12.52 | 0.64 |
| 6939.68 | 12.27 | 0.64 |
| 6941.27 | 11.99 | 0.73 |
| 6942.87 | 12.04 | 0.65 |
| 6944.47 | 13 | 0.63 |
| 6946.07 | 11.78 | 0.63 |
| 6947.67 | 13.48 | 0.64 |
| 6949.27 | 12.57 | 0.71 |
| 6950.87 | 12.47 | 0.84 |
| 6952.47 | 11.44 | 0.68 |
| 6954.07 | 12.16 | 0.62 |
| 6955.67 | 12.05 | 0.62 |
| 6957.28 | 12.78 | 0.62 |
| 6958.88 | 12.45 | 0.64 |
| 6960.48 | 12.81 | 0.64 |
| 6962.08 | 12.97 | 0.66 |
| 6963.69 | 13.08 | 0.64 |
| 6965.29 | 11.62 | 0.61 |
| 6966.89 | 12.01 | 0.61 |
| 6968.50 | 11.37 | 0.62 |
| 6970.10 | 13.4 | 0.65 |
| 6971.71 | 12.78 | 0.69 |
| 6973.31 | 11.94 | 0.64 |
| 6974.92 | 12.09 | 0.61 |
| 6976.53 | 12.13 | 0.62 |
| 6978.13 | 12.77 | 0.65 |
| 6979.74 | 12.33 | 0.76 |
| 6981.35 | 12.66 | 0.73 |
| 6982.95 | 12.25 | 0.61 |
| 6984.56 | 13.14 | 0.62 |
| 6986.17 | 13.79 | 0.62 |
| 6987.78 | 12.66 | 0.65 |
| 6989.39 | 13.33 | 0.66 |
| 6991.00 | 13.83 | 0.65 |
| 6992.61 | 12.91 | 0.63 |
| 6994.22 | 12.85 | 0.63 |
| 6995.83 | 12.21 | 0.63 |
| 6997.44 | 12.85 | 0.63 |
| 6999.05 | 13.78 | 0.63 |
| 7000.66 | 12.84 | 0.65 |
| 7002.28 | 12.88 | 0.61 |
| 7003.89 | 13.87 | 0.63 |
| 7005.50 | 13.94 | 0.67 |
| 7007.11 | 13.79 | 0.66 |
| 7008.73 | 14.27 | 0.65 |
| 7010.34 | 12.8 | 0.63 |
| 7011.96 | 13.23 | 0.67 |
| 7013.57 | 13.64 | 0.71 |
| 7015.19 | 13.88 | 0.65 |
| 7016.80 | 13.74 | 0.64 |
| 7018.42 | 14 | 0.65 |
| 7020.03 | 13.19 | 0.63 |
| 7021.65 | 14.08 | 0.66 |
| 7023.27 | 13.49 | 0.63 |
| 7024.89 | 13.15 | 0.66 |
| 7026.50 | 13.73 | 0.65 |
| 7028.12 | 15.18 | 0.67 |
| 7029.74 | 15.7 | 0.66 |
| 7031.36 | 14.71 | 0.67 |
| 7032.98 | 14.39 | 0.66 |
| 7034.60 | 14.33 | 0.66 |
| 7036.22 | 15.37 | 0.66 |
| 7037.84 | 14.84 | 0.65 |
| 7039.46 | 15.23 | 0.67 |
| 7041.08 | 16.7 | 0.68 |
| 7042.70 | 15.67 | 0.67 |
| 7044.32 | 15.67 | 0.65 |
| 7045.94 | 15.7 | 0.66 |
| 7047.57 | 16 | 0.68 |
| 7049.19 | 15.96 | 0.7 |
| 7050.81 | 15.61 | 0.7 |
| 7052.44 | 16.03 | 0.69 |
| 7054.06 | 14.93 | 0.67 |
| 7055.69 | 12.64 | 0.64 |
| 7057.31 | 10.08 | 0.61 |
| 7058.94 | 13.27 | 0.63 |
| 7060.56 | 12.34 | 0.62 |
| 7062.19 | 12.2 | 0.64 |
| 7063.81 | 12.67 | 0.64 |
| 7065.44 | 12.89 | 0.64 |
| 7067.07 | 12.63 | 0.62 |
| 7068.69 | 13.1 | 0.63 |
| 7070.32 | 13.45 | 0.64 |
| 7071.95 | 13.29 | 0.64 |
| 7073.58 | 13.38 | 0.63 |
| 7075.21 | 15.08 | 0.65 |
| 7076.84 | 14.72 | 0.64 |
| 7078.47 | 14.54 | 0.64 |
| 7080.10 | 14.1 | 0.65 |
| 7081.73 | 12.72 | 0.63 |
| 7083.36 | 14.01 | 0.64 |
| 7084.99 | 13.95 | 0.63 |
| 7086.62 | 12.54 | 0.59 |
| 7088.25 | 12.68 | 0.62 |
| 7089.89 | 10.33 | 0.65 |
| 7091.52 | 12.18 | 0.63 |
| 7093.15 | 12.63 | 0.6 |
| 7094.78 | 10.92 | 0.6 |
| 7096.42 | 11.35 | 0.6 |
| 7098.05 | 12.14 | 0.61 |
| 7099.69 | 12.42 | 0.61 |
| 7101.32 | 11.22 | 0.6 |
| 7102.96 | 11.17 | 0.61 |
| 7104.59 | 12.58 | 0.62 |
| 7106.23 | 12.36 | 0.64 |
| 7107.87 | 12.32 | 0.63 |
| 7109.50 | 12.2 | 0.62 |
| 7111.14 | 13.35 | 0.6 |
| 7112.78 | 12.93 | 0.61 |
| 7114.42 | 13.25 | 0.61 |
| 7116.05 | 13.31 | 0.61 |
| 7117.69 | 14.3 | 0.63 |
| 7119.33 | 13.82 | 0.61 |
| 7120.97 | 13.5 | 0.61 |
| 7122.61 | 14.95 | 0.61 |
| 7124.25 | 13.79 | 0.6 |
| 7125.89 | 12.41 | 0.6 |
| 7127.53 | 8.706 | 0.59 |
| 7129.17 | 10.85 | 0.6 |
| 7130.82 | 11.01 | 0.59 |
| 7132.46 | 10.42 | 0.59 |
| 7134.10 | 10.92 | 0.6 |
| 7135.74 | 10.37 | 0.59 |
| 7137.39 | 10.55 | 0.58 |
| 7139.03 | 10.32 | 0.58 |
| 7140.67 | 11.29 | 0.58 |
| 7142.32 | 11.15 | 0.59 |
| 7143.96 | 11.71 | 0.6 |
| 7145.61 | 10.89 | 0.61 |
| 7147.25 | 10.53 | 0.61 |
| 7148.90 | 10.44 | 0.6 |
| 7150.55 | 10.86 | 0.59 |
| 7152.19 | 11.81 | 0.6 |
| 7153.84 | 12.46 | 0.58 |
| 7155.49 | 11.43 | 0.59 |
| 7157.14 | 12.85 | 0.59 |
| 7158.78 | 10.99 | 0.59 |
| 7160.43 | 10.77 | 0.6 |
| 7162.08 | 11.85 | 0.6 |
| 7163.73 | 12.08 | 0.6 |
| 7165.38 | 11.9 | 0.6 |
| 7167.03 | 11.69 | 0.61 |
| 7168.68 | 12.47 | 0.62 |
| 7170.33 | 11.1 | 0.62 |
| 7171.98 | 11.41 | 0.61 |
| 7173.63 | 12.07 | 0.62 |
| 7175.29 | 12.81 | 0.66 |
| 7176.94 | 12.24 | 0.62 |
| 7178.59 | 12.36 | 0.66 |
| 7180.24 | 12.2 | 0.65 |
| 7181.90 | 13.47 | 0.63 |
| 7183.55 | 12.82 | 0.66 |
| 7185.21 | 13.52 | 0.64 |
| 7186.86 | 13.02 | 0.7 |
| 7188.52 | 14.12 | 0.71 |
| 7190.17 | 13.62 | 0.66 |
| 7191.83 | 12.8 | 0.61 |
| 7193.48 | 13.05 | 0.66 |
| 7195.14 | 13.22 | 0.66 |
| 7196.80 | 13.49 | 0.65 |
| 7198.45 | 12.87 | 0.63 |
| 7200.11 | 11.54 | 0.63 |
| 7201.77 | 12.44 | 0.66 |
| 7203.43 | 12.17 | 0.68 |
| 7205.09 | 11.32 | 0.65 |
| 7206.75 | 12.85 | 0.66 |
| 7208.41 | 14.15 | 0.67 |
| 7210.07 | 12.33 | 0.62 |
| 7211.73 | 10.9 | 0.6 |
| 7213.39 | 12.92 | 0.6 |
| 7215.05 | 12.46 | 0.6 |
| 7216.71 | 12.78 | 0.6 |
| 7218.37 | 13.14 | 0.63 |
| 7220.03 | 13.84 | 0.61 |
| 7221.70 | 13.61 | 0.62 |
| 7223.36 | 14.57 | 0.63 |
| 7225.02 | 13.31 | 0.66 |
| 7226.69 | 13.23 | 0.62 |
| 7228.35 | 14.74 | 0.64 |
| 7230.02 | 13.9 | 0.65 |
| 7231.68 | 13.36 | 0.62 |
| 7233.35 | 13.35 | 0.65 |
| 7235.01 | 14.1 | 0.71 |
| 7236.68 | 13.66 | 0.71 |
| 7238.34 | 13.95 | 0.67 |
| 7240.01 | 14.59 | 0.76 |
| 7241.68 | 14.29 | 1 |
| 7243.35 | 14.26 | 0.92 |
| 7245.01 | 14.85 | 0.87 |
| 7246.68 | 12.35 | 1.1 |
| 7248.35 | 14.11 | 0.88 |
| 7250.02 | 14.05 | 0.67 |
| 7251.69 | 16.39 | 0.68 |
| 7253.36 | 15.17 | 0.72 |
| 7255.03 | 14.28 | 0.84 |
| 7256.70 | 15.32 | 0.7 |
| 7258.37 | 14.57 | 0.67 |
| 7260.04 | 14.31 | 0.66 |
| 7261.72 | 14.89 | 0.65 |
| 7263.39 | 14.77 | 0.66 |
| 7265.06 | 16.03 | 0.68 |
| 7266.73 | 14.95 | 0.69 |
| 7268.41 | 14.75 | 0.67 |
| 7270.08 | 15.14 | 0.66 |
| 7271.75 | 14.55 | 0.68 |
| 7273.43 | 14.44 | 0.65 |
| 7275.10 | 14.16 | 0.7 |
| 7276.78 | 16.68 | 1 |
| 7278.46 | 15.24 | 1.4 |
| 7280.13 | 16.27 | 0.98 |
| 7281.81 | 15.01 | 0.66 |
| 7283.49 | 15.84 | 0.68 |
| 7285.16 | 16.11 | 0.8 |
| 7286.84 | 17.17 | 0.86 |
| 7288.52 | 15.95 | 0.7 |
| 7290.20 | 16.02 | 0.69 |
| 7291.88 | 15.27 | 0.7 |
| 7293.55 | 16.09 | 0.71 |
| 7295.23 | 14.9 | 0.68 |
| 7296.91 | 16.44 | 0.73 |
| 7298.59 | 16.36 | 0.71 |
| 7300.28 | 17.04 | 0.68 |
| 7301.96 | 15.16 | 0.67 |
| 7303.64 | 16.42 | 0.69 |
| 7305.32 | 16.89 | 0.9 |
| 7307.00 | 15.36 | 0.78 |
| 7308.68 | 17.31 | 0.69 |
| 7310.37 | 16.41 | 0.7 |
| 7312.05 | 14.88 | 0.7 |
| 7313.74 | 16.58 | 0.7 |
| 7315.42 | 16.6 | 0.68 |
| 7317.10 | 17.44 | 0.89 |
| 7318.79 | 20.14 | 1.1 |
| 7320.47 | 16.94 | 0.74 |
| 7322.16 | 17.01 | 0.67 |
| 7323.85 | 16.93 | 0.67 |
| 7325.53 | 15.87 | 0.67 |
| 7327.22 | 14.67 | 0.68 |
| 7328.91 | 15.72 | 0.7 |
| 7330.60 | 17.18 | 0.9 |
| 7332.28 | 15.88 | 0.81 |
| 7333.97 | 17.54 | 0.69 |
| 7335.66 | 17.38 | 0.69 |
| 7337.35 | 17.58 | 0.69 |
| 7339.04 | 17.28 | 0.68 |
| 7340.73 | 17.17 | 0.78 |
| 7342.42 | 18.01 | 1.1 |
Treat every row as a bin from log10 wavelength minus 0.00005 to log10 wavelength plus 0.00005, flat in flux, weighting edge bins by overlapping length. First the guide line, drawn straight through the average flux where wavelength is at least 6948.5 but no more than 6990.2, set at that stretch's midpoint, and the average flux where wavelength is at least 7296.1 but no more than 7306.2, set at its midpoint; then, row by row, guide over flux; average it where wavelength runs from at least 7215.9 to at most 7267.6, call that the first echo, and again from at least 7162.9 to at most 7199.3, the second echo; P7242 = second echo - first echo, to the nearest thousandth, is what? 0.081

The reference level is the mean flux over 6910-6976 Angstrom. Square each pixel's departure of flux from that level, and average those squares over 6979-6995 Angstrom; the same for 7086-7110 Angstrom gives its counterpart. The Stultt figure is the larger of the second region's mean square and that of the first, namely 1.5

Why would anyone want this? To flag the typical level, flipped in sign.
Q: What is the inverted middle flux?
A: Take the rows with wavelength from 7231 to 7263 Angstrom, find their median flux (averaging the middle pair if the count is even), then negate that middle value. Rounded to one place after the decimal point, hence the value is -14.3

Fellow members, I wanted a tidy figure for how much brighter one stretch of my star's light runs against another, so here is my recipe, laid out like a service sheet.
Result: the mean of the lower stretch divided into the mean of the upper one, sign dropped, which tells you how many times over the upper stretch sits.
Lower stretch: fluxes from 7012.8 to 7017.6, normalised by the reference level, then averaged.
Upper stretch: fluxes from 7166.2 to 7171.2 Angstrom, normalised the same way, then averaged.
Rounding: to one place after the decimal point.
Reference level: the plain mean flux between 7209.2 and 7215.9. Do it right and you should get 0.9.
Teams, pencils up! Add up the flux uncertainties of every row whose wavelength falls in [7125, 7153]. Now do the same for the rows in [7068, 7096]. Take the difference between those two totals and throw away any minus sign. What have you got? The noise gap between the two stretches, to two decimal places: 0.61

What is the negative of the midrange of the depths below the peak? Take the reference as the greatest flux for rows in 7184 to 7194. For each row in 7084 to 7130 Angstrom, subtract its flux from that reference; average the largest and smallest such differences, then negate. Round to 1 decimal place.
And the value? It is -2.3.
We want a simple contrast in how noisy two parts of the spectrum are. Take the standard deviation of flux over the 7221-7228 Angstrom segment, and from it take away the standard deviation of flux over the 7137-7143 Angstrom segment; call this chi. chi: 0.1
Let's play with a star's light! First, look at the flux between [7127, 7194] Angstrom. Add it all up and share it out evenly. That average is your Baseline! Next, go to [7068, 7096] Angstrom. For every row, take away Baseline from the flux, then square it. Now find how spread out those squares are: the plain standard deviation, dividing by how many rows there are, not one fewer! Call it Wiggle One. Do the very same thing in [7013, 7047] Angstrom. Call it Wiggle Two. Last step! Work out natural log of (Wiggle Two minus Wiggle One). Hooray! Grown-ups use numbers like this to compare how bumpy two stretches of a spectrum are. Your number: 1.0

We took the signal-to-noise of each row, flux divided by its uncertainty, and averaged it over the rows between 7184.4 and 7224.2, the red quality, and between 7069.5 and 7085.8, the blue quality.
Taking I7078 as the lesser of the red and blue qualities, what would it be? 20.2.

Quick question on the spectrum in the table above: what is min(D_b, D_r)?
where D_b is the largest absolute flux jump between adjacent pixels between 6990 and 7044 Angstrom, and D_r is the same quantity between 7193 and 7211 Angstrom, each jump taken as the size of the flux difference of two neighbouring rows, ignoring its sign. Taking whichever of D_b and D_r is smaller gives 1.47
